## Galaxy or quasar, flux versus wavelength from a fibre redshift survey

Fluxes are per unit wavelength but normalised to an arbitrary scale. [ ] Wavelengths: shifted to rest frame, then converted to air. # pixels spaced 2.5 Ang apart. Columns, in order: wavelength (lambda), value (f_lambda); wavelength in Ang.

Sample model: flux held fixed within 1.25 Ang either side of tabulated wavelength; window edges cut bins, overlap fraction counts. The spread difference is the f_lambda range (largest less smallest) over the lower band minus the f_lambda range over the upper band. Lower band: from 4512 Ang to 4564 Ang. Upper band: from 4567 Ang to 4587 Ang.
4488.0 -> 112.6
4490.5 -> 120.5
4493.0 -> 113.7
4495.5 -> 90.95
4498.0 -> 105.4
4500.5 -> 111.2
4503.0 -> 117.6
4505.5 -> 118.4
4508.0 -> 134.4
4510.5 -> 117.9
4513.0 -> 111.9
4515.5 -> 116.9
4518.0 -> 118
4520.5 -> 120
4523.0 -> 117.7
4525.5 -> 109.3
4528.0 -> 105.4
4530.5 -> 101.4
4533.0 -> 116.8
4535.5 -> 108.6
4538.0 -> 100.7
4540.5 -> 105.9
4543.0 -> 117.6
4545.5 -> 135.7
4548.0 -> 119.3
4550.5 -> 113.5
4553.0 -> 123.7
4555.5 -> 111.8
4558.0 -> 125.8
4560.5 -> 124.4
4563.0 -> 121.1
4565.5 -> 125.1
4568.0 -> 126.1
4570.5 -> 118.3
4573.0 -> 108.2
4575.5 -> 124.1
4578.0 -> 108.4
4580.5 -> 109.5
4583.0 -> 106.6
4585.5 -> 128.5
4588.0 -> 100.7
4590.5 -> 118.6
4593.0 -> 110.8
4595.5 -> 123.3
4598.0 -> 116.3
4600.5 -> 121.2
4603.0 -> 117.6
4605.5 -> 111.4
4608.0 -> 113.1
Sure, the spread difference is 13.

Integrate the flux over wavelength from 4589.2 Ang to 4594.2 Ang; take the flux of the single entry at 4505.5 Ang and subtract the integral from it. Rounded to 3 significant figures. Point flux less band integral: -455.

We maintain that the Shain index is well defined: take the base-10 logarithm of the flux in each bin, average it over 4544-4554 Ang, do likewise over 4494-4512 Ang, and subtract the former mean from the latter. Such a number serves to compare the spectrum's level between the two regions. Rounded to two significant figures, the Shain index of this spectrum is -0.036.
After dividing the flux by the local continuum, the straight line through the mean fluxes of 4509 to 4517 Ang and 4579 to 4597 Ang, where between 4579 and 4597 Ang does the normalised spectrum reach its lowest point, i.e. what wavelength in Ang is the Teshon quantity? 4588.0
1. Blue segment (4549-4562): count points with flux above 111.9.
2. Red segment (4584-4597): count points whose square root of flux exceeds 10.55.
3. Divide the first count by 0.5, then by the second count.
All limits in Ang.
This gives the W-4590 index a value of 2.7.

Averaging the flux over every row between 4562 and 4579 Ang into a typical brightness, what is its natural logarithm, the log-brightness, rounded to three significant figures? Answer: 4.78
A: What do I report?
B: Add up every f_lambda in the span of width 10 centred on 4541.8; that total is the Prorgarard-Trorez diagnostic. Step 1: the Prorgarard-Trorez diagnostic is 460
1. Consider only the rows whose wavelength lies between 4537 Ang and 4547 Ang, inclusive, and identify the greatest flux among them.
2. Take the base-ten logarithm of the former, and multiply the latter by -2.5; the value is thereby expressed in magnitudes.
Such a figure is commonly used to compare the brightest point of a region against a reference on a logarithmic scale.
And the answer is -5.33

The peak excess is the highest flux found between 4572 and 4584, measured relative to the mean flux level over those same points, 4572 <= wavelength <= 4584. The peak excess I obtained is 13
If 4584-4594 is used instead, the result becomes 14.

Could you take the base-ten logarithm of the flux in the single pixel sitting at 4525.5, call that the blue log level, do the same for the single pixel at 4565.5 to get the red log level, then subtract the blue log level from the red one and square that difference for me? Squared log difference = 0.0034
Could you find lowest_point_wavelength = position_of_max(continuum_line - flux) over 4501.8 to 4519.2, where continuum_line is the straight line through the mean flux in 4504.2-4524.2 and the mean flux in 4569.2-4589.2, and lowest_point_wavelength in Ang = 4513.0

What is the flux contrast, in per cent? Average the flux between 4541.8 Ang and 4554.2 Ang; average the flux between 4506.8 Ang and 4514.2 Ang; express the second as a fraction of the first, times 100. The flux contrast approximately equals 100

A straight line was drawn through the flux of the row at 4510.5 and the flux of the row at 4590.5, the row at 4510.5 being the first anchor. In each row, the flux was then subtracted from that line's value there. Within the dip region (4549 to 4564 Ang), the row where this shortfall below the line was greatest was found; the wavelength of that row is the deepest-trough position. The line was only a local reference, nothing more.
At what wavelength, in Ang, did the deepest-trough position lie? 4555.5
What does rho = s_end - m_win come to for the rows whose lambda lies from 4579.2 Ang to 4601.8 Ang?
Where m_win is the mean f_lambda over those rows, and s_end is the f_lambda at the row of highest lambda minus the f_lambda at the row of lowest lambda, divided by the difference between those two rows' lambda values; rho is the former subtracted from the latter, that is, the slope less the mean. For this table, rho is -114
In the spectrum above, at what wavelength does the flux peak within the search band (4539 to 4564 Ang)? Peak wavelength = 4545.5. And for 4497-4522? 4508.0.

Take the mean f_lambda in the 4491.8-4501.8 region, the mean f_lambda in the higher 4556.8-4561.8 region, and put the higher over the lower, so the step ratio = 1.19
